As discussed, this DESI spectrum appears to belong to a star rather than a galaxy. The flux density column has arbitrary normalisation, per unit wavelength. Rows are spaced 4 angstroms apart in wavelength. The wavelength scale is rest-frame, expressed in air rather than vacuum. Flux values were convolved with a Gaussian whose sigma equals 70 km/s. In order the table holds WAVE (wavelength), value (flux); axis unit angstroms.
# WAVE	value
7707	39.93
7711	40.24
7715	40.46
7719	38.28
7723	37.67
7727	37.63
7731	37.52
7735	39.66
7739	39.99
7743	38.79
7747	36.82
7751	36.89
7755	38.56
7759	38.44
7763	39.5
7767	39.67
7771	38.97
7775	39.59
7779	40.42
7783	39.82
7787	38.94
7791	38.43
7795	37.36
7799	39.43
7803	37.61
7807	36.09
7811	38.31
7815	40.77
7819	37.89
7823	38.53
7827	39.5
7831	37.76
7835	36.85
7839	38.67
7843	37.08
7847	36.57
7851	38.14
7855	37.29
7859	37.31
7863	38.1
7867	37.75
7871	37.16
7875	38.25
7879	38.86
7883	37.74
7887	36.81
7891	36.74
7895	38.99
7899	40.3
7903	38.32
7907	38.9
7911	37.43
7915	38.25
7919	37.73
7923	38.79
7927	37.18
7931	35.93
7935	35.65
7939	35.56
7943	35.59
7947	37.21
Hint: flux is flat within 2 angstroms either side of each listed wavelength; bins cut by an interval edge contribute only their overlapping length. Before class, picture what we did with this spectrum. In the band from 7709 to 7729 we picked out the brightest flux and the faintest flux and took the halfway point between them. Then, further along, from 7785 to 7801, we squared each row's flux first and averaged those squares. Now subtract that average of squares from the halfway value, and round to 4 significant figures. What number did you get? -1447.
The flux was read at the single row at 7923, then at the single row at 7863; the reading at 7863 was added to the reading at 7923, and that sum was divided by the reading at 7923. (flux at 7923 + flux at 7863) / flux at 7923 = 1.98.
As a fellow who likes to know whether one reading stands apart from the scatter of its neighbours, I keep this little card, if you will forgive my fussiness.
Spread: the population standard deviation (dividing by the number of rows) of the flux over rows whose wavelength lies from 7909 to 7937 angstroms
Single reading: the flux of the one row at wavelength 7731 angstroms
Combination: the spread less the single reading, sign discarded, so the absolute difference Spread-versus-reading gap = 36.5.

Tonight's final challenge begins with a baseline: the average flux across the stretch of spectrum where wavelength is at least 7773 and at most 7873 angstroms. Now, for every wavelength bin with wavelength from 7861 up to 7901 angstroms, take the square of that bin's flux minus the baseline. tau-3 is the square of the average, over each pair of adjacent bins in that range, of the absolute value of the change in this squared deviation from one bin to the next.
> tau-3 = 1.26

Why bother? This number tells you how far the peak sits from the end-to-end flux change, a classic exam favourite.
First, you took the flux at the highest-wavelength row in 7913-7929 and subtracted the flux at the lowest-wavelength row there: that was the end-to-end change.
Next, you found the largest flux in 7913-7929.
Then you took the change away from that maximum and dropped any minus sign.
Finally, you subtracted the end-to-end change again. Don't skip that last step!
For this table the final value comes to 41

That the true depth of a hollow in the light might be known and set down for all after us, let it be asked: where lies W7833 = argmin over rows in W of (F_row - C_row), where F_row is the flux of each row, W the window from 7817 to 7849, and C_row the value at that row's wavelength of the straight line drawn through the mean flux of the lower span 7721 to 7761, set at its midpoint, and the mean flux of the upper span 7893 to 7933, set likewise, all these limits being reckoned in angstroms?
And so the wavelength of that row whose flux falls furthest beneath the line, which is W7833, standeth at 7847 angstroms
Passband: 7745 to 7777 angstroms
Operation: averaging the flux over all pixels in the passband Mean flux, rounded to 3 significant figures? 38.6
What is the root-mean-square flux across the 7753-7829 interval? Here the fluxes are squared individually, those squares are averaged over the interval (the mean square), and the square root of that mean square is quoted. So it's 38.8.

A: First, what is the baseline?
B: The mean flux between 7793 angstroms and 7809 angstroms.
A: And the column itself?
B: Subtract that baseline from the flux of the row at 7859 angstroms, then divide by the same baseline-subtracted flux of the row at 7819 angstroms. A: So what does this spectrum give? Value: -1.2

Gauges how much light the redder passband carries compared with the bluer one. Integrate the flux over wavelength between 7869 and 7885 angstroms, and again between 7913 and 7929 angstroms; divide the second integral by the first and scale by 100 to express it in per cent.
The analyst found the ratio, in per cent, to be 100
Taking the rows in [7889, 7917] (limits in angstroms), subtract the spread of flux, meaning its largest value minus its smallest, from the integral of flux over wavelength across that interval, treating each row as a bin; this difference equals 1072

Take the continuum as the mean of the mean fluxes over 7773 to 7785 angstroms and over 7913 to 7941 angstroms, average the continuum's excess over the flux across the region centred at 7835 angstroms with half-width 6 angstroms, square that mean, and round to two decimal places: 0.52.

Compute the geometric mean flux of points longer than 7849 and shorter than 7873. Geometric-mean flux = 37.6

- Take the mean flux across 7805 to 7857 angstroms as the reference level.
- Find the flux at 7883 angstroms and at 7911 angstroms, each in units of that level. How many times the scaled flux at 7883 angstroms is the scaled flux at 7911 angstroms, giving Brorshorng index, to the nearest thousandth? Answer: 0.992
